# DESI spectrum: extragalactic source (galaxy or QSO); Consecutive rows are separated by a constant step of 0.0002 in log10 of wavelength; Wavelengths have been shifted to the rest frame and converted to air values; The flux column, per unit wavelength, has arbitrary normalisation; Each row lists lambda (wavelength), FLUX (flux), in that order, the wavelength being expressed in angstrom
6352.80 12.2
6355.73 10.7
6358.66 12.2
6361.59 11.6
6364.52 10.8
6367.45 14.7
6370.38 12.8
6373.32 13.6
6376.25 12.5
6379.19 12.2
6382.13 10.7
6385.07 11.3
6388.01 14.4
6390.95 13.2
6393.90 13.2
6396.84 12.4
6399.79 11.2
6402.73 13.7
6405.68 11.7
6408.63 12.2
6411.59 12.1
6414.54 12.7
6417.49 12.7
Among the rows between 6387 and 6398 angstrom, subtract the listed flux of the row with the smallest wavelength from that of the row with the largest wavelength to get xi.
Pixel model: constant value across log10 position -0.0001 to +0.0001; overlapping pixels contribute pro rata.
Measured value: -2.0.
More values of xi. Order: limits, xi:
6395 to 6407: -0.7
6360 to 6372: 1.2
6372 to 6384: -2.9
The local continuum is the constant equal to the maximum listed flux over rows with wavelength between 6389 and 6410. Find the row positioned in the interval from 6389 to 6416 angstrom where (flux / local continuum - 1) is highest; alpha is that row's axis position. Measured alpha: 6402.73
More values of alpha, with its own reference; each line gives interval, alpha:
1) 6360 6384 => 6367.45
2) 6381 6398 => 6388.01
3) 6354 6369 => 6367.45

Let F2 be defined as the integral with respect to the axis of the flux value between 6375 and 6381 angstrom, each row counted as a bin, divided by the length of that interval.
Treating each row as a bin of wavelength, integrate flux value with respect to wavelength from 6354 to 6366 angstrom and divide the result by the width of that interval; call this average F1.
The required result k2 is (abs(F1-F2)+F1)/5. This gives 2.45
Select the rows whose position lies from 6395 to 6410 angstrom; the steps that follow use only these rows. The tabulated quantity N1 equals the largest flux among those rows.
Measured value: 13.7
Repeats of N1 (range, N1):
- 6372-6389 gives 14.4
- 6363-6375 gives 14.7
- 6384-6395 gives 14.4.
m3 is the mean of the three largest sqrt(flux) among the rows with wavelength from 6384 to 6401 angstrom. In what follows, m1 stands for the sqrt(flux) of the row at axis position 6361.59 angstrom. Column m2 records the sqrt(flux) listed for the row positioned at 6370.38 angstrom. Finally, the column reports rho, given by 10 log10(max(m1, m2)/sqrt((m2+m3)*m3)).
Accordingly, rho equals -1.60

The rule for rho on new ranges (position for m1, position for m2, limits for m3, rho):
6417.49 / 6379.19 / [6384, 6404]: -1.62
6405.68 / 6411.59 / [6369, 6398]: -1.71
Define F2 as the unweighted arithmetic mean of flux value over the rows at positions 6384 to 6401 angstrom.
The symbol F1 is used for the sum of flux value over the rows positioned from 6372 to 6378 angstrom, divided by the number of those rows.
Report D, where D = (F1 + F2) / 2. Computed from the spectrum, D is 12.8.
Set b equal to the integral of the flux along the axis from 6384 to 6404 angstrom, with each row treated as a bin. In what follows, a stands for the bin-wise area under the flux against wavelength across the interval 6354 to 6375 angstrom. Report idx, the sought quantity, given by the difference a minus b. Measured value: 3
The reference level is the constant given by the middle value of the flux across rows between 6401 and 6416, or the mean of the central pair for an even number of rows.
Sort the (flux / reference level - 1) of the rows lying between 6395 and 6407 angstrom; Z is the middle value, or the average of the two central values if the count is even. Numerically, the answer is -0.01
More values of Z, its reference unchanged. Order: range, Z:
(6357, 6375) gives 0.02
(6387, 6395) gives 0.08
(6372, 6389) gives 0.01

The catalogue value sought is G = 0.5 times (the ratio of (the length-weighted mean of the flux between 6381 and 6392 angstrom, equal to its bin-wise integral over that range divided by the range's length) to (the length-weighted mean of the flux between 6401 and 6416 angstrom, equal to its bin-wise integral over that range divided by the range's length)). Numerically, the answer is 0.499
